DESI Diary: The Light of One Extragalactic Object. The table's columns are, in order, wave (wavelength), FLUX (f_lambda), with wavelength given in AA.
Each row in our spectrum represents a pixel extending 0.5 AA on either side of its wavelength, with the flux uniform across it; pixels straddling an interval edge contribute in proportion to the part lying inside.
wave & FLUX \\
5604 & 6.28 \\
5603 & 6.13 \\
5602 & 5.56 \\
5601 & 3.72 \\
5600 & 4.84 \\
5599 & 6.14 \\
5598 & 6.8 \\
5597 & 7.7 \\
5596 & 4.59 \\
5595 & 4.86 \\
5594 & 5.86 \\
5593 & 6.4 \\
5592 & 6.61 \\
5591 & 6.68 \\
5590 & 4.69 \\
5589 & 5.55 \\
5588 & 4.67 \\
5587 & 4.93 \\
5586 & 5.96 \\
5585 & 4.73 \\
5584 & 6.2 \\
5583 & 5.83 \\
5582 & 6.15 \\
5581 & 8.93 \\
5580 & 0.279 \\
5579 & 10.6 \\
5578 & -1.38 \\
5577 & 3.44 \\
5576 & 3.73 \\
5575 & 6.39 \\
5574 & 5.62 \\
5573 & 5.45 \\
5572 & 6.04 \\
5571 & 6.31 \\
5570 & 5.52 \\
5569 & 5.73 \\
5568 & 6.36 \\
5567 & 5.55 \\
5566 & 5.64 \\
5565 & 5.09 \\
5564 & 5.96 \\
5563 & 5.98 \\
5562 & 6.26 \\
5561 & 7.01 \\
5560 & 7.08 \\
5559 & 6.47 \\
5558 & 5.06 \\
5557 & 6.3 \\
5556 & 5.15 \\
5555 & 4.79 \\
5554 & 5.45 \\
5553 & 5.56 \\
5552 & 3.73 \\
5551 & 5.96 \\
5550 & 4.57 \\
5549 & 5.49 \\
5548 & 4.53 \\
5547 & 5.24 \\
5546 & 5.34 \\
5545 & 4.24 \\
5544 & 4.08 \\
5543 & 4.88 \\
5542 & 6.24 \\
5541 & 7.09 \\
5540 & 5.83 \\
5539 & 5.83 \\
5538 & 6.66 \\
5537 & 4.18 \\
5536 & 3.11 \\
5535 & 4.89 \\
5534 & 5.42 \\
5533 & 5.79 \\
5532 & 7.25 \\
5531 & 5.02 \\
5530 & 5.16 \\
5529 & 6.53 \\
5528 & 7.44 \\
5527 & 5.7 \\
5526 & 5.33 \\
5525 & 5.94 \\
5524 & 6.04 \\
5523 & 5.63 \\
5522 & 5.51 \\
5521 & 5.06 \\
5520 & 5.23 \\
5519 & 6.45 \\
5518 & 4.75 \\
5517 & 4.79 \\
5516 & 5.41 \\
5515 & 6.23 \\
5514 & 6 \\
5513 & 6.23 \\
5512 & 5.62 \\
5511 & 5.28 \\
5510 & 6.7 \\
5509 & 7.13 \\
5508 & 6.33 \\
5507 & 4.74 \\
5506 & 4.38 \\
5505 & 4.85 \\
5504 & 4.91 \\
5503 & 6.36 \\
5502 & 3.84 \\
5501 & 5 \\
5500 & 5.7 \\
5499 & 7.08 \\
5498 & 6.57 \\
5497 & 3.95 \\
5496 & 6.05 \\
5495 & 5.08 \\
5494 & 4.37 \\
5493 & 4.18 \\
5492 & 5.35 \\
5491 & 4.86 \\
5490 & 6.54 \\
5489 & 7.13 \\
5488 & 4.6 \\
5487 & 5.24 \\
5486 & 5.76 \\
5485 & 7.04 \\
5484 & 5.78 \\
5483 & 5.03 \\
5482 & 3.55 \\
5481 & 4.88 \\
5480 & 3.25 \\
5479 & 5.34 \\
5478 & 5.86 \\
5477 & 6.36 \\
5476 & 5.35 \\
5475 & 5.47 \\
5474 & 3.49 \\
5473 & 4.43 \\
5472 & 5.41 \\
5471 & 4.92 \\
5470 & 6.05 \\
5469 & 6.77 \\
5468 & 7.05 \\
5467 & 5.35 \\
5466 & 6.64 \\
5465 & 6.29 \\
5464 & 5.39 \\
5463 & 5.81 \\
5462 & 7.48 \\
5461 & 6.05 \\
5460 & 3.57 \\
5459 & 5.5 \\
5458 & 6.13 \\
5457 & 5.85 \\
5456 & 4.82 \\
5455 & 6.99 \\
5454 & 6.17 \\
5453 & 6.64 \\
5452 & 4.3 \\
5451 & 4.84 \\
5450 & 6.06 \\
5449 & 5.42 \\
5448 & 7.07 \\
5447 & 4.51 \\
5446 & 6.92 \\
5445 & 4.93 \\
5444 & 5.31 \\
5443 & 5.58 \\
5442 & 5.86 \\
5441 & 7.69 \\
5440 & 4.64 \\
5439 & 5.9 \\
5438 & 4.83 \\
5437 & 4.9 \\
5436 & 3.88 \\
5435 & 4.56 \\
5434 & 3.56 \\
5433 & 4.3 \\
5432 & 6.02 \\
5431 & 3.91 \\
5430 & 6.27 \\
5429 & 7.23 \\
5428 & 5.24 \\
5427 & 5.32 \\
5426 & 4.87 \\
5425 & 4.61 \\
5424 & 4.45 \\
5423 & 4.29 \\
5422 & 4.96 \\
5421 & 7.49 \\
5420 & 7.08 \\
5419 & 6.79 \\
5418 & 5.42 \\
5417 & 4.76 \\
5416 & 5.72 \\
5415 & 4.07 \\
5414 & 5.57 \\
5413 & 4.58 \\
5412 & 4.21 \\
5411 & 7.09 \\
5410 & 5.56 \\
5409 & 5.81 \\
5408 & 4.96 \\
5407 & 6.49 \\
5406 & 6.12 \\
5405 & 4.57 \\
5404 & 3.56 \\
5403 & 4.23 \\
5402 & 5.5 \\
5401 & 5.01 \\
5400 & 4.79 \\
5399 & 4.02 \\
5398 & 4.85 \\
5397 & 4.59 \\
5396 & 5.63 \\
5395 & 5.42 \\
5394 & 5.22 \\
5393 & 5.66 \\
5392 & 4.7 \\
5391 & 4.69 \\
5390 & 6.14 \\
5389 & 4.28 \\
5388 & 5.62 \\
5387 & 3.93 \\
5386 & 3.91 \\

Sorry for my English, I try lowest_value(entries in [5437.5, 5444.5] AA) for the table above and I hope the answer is 4.64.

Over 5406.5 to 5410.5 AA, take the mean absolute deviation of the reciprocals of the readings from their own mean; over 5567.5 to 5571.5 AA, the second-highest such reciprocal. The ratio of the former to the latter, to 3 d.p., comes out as 0.079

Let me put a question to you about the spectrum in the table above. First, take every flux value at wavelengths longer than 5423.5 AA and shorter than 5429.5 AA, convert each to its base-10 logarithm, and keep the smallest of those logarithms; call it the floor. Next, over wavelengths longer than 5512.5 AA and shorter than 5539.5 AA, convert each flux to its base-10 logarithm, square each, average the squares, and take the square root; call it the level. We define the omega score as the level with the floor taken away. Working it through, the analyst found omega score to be 0.099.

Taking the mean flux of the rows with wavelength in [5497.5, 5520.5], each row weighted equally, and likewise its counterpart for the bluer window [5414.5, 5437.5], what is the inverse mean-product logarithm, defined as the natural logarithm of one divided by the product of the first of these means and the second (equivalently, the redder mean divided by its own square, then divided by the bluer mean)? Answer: -3.38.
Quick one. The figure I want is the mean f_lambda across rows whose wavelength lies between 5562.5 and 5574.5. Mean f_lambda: 5.77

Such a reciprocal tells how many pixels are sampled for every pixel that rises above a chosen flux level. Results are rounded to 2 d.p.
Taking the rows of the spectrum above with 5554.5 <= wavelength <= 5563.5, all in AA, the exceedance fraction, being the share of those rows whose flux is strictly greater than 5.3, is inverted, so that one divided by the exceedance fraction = 1.50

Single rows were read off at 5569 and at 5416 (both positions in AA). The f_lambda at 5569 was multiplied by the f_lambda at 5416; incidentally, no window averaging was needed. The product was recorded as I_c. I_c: 33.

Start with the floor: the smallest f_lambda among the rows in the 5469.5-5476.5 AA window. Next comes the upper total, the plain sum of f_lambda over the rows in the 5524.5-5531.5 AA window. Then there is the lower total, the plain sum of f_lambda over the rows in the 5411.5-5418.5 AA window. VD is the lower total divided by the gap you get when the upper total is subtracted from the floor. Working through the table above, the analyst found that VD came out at -0.91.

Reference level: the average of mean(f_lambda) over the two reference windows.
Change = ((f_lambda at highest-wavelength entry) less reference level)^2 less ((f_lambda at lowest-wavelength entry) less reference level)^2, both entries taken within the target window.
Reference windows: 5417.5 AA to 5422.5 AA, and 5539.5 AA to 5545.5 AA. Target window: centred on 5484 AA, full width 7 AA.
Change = -0.58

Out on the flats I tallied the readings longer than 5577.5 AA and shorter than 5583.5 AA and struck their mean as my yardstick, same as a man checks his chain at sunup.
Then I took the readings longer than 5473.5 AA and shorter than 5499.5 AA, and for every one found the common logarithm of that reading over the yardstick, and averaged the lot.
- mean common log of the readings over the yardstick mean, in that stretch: 0.011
